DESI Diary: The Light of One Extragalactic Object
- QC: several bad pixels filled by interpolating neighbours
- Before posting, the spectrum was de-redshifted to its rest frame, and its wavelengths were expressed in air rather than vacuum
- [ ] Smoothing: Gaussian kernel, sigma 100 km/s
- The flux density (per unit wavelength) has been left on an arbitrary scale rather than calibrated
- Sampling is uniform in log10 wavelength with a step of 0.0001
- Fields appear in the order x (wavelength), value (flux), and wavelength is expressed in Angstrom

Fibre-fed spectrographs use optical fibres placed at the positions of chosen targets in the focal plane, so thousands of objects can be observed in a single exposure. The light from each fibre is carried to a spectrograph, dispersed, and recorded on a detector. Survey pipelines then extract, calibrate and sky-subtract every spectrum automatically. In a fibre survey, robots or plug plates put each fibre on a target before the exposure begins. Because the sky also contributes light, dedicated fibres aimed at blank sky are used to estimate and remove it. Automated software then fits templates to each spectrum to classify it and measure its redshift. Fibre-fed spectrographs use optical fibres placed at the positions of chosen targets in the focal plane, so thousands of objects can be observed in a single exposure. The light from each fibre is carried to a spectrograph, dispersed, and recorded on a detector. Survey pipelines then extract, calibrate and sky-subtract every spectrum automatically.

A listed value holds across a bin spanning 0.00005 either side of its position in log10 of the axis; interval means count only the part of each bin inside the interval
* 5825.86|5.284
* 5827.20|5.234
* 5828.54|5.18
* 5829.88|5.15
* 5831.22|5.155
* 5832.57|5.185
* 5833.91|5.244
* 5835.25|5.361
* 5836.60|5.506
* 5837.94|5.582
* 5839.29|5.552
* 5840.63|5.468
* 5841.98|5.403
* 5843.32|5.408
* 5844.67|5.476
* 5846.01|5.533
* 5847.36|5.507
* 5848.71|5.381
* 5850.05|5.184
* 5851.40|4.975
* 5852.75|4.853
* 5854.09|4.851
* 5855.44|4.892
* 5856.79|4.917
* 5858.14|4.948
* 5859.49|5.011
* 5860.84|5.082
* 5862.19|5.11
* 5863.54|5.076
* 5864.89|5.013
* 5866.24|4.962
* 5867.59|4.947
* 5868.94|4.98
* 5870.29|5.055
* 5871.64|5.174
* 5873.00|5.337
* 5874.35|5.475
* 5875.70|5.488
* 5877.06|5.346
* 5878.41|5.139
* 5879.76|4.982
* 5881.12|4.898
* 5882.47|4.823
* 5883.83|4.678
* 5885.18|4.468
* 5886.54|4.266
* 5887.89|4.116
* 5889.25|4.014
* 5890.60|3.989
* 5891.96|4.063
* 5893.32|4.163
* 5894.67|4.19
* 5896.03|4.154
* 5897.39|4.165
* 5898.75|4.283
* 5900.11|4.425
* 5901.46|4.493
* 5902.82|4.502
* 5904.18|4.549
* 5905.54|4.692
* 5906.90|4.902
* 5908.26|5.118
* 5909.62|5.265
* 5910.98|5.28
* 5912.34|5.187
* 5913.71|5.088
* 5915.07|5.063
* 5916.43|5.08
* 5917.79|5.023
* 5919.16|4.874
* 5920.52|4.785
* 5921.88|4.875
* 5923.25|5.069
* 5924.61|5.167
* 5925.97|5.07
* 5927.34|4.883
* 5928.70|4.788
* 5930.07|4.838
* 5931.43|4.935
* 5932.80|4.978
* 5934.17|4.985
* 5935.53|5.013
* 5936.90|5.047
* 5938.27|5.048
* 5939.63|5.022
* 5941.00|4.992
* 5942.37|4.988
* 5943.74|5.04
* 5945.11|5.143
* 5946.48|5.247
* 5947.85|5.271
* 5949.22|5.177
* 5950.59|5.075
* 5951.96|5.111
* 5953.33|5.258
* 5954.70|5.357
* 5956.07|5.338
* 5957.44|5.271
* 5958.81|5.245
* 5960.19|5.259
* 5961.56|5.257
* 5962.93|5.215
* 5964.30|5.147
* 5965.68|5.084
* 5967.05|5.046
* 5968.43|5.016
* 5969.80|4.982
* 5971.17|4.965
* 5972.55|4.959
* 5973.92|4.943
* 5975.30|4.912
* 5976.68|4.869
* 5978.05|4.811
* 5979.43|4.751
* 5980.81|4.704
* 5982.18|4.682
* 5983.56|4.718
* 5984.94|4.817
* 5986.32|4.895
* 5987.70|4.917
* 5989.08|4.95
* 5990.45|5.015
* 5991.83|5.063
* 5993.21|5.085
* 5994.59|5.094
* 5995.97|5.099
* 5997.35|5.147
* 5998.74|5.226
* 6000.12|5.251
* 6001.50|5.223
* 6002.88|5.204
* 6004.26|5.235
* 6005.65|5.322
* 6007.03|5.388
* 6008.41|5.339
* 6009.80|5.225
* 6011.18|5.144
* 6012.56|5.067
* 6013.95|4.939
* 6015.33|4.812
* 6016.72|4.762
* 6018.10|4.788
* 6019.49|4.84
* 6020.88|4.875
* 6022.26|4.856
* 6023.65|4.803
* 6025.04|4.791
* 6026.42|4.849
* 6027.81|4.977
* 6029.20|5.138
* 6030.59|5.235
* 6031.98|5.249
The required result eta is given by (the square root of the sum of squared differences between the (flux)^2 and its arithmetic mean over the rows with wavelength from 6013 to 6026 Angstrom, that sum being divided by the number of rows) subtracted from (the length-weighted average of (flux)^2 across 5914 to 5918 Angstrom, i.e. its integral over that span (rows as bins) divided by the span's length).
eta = 25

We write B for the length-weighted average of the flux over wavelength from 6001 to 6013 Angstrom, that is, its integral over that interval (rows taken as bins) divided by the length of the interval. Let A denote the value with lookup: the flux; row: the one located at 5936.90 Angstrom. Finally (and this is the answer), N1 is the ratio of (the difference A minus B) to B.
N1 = -0.04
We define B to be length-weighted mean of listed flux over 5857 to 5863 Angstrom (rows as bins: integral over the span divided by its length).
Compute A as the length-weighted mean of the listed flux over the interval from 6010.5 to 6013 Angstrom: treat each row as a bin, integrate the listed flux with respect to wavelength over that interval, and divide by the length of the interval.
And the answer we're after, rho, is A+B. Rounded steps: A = 5.12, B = 5.03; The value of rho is 10.1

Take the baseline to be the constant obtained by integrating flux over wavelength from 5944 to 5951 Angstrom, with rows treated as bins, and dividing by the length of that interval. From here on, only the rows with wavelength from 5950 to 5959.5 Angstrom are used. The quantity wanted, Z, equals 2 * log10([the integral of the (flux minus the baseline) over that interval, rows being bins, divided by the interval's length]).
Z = -2.4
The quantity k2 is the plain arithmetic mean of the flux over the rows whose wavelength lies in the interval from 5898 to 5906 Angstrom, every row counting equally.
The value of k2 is 4.49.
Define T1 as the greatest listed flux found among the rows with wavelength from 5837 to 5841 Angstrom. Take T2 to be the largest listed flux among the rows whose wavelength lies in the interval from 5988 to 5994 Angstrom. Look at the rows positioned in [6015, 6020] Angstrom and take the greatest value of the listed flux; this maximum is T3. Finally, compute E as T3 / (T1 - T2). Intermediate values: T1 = 5.582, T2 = 5.085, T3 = 4.84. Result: 10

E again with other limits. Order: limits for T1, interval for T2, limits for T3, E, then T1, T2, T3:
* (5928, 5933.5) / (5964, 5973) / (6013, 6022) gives -29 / 4.978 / 5.147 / 4.939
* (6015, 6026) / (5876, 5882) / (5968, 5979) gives -11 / 4.875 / 5.346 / 5.016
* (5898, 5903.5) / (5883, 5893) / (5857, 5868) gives -29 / 4.502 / 4.678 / 5.11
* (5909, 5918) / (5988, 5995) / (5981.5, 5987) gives 26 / 5.28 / 5.094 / 4.895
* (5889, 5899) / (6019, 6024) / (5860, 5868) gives -9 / 4.283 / 4.875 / 5.11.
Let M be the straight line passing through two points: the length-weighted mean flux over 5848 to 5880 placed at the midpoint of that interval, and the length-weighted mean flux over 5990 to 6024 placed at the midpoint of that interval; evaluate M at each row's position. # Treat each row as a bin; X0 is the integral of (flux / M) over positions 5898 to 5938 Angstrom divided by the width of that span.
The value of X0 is 0.96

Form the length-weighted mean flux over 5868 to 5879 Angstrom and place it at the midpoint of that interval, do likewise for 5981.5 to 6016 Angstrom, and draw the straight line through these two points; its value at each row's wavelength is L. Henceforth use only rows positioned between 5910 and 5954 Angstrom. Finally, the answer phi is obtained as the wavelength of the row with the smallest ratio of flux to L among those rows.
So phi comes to 5920.52 Angstrom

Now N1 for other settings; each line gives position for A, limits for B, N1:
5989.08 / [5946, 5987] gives -0.02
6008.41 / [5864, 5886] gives 0.06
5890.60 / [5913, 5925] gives -0.20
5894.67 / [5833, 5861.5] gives -0.20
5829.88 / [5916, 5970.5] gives 0.01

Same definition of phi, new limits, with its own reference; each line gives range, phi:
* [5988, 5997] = 5989.08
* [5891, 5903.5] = 5891.96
